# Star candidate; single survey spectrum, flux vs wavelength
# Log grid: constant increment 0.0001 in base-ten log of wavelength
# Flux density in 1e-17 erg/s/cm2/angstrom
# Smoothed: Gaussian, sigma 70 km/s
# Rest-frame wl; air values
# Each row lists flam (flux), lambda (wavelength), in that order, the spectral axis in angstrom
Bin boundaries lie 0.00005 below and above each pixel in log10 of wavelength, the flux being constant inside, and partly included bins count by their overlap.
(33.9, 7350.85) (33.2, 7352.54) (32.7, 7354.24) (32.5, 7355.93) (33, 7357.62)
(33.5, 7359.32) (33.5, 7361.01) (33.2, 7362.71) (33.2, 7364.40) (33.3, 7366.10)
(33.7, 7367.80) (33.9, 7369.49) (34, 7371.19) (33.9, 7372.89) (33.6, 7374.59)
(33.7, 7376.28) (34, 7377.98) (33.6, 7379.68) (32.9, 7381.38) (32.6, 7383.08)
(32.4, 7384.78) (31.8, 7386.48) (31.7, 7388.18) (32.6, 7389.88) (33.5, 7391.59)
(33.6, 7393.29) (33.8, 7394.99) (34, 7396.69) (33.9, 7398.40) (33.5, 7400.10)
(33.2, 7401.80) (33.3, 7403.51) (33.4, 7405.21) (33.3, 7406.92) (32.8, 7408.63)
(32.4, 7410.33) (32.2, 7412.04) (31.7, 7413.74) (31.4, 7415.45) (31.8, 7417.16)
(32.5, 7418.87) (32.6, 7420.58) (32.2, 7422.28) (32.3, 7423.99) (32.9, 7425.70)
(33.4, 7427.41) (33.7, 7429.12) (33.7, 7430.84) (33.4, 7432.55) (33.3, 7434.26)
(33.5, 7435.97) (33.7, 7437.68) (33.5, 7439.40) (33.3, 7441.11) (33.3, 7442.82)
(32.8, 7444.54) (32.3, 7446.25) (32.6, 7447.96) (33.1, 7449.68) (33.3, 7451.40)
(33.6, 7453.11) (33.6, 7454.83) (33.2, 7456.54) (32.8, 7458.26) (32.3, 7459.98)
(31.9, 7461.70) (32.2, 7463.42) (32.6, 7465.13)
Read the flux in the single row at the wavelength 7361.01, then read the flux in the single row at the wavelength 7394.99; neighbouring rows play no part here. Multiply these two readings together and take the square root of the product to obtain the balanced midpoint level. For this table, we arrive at 33.6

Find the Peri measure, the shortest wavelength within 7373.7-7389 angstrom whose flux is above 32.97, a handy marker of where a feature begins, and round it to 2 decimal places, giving 7374.59 angstrom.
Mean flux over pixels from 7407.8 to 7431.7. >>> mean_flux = 32.5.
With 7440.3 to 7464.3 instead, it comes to 32.9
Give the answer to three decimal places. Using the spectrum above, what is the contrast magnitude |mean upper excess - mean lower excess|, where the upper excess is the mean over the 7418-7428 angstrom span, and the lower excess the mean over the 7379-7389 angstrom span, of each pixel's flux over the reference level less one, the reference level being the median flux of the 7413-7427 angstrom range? 0.005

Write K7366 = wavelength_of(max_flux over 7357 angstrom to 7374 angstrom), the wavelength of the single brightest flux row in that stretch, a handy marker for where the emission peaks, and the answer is 7371.19 angstrom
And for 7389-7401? 7396.69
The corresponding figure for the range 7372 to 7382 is 7377.98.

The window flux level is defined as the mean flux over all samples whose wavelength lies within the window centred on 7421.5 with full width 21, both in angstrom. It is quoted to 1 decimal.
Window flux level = 32.5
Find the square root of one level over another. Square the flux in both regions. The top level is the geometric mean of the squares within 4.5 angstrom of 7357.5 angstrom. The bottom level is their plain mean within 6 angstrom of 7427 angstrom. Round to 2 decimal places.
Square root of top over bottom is 1.00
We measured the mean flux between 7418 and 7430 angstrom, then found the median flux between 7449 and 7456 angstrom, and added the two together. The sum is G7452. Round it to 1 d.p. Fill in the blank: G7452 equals 66.2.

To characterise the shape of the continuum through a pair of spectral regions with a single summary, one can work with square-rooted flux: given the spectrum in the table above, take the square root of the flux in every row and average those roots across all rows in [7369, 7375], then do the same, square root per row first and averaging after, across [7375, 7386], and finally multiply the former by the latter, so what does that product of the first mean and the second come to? 33.5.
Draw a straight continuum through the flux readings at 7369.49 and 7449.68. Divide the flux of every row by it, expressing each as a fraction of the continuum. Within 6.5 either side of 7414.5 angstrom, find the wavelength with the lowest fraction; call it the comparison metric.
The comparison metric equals 7415.45 angstrom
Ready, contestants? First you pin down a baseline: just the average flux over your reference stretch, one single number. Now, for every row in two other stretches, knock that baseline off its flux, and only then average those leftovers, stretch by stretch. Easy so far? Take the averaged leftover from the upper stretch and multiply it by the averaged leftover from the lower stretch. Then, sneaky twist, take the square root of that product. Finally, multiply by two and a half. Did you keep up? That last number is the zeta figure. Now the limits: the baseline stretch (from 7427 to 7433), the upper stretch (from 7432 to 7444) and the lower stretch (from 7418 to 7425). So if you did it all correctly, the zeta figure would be 0.9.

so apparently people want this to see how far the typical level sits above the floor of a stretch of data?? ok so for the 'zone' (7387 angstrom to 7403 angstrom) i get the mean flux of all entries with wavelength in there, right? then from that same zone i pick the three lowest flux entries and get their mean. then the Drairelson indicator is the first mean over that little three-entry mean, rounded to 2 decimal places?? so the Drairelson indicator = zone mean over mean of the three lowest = 1.02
